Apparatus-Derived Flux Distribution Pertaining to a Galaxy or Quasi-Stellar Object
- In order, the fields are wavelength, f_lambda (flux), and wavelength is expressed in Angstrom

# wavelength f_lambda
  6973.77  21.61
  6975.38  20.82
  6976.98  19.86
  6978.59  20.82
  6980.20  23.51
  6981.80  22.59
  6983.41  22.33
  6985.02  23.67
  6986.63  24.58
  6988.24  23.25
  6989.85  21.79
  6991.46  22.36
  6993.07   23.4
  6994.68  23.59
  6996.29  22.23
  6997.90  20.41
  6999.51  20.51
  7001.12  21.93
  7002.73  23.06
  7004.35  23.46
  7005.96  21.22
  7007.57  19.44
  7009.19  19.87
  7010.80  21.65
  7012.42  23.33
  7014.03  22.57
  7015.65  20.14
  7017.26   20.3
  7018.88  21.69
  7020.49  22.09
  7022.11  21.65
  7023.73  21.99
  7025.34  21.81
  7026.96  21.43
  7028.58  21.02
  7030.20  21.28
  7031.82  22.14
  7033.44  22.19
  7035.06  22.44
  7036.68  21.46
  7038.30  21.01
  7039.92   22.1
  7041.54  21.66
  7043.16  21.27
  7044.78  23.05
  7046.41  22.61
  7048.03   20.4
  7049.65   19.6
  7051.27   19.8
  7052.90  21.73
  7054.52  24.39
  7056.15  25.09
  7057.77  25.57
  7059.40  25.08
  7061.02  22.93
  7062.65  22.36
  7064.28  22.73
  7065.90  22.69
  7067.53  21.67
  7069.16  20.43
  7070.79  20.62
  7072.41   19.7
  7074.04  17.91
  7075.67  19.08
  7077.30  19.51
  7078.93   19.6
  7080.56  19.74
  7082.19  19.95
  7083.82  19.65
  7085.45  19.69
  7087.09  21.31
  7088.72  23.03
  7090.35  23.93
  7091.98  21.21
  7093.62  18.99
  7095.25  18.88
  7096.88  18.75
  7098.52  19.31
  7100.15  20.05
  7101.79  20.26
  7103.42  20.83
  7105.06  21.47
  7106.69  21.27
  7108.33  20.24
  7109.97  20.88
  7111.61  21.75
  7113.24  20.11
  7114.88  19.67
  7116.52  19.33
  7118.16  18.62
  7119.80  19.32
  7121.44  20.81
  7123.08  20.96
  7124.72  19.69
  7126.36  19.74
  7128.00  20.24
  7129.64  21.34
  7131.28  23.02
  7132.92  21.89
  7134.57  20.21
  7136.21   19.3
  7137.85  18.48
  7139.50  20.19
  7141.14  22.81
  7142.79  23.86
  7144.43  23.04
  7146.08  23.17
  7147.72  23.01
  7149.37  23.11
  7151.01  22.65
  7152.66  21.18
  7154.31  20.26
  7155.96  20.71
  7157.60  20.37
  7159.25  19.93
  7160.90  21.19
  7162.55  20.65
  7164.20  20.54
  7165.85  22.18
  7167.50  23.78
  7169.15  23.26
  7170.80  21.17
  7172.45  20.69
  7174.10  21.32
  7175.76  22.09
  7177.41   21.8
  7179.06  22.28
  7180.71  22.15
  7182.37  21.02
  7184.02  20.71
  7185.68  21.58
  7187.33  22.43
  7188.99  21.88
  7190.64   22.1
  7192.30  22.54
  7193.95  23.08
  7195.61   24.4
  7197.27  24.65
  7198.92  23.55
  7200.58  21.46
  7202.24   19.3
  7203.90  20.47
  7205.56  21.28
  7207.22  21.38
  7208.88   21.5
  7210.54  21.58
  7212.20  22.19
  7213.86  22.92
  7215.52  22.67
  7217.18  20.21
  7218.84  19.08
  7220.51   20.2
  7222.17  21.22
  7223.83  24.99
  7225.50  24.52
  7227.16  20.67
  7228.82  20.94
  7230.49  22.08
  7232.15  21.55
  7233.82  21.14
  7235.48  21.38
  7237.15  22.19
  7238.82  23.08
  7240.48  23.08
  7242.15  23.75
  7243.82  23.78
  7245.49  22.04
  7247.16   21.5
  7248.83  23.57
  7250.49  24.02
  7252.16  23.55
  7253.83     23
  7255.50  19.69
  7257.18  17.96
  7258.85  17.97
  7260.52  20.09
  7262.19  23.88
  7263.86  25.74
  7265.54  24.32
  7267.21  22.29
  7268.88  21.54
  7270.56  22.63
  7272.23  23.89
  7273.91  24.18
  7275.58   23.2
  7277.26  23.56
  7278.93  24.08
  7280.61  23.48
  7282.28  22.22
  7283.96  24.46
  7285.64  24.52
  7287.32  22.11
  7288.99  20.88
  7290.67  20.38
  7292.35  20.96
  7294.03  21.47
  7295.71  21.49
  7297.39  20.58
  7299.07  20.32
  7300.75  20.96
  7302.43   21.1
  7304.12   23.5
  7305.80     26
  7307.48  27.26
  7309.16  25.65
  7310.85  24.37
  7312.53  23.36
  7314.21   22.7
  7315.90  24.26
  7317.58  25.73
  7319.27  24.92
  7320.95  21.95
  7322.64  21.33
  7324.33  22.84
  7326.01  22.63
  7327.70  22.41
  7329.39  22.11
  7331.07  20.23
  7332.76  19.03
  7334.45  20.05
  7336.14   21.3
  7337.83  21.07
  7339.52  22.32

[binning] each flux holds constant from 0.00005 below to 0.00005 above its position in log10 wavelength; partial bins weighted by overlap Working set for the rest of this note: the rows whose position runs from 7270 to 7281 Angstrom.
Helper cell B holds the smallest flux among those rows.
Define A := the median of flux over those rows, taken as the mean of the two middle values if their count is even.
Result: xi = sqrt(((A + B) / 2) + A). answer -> 6.83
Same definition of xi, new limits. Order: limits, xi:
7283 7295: 6.51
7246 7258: 6.59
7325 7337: 6.44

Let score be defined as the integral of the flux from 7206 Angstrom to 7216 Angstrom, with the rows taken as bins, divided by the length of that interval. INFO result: 22.0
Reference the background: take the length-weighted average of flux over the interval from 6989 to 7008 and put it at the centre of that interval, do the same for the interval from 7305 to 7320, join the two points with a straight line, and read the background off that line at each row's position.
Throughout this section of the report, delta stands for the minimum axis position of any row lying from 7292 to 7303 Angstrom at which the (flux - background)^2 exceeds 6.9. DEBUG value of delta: 7292.35 Angstrom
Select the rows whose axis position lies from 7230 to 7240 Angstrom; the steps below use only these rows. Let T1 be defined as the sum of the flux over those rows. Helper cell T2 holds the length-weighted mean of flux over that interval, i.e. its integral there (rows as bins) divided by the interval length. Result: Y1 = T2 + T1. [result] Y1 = 153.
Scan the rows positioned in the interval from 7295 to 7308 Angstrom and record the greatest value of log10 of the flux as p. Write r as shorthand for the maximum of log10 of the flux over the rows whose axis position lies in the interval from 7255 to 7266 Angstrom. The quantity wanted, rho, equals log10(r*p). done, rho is 0.306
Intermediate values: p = 1.44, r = 1.41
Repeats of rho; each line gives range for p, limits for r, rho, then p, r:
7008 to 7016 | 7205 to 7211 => 0.261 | 1.37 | 1.33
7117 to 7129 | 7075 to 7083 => 0.235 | 1.32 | 1.30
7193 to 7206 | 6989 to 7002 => 0.281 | 1.39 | 1.37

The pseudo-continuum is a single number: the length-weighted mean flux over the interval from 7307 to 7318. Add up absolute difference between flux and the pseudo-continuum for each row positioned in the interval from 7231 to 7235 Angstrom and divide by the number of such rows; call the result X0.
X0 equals 3.3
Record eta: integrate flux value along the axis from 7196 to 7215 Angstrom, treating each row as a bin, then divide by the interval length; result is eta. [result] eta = 21.9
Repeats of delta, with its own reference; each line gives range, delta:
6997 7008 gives 7007.57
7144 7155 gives 7154.31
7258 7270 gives 7258.85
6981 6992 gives 6986.63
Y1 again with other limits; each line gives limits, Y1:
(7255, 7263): 119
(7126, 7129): 60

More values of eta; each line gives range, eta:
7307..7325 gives 24.0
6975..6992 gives 22.4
